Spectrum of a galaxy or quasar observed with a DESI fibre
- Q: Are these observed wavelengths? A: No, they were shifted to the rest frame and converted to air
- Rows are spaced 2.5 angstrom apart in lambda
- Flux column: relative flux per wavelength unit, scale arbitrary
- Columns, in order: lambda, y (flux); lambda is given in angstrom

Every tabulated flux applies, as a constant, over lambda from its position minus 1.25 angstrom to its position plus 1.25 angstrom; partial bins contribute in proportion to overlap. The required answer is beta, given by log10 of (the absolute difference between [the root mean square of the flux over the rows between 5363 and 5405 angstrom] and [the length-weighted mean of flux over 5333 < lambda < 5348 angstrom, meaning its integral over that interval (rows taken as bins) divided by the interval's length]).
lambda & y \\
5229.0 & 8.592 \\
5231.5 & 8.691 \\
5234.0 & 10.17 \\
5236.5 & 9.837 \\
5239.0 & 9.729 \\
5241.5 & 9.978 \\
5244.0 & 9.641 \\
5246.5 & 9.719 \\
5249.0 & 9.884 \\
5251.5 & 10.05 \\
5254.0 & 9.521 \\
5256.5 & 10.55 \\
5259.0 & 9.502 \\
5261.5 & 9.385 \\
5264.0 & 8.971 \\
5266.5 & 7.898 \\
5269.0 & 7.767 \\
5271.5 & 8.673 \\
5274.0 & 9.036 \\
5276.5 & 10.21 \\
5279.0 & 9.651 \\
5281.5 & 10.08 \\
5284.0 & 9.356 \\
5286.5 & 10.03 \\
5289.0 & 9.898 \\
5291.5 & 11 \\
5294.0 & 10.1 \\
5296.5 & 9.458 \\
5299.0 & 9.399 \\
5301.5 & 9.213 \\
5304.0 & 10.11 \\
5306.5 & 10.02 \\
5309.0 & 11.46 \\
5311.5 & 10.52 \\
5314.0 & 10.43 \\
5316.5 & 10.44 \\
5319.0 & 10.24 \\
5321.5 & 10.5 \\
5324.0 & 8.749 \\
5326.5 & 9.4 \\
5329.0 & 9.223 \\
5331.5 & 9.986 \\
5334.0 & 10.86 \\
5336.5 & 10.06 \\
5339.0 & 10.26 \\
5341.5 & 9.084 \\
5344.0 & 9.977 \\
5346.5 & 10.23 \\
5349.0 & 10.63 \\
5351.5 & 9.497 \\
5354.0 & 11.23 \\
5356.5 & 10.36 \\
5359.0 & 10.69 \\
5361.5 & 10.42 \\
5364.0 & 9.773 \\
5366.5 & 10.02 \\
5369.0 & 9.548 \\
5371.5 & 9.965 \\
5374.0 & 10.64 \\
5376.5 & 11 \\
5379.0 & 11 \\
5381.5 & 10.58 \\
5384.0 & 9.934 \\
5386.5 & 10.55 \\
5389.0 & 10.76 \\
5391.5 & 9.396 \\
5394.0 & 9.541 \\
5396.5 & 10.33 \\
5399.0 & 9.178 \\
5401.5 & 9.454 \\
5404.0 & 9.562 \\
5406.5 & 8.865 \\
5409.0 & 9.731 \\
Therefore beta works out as -1.8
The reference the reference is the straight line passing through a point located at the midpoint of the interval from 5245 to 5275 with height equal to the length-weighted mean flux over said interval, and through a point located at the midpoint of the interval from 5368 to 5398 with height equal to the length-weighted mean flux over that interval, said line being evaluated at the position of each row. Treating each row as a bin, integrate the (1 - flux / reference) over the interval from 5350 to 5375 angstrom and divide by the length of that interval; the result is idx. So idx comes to -0.012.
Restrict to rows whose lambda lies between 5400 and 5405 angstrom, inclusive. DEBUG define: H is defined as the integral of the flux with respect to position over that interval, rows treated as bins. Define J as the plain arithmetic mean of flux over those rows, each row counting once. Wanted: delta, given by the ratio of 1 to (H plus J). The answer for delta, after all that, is 0.0176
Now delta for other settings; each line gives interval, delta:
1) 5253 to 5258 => 0.0166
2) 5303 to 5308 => 0.0165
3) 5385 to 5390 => 0.0157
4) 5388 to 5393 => 0.0166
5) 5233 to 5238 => 0.0167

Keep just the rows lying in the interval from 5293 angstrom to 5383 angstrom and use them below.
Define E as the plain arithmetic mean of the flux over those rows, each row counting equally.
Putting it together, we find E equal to 10.14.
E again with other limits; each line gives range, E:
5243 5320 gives 9.75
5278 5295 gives 10.02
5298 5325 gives 10.10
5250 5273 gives 9.15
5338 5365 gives 10.20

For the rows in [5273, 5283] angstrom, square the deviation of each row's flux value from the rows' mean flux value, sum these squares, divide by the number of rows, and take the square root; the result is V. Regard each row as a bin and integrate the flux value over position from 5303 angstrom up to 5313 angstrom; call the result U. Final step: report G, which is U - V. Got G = 104.9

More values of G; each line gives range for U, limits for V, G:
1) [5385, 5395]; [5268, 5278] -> 99.8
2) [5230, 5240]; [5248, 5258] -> 95.4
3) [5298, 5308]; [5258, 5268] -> 96.7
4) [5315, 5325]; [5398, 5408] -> 100.0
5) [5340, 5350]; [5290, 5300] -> 99.1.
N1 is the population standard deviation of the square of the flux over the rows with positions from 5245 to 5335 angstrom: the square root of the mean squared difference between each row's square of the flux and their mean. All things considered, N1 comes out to 14.9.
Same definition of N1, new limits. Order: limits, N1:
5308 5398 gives 12.3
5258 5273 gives 11.6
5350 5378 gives 11.3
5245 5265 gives 8.7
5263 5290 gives 14.7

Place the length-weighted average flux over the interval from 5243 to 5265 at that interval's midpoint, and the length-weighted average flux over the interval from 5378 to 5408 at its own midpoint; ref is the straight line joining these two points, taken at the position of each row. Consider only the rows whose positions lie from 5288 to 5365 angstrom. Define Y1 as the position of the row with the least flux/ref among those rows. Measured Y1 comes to 5324.0 angstrom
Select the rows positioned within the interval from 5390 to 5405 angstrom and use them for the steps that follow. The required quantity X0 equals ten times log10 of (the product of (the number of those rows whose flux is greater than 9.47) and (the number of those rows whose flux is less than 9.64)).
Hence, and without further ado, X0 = 11.8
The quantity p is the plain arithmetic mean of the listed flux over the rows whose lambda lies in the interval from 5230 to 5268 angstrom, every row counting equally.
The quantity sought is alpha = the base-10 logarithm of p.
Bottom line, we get 0.98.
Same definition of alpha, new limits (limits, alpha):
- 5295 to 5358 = 1.00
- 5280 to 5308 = 0.99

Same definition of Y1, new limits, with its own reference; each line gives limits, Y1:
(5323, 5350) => 5324.0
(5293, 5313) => 5301.5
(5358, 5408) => 5406.5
